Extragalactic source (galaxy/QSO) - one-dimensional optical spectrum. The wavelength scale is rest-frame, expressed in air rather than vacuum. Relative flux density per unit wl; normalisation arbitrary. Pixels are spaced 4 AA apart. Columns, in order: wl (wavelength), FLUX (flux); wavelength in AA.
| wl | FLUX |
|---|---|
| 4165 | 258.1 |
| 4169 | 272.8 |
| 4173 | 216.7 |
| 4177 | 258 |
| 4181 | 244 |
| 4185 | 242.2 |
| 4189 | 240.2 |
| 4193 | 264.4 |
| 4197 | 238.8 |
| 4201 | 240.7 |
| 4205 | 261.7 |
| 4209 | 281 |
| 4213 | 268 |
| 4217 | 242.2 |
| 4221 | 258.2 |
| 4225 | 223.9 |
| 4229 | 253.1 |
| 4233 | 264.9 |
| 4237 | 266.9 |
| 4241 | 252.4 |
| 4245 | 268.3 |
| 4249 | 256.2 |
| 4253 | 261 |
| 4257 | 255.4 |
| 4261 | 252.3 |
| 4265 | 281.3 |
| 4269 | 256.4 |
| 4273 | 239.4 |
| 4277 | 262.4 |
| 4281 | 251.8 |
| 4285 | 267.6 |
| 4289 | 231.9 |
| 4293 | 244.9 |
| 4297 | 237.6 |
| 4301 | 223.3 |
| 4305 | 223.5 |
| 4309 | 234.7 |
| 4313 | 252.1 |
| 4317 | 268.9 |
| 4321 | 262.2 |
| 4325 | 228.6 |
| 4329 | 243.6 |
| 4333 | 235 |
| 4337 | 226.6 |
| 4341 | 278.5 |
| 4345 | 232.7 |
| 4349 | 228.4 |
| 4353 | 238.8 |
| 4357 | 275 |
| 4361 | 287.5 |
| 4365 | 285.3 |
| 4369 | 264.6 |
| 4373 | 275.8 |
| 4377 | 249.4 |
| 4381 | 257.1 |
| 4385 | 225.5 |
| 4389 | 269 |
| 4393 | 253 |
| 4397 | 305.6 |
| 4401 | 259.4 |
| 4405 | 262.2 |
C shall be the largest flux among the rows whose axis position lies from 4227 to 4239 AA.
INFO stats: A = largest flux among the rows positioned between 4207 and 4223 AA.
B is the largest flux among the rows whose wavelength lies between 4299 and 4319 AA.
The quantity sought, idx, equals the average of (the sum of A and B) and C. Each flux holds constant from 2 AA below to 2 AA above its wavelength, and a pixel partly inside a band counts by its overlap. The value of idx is 408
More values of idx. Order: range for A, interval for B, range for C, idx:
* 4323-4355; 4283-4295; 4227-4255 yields 407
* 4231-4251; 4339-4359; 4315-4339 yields 408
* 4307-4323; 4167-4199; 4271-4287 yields 405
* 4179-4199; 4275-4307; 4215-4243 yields 399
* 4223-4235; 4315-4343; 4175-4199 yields 404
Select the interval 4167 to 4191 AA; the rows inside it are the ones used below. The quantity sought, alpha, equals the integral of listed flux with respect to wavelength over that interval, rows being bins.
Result 5896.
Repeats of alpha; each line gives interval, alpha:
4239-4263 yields 6182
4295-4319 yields 5760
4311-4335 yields 5962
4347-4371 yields 6318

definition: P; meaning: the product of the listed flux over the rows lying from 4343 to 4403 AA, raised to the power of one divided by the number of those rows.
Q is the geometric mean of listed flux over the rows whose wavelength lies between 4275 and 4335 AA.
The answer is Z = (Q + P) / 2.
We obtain 252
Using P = 260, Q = 244.1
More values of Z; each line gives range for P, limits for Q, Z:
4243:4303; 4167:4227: 251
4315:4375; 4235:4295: 255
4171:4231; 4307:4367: 250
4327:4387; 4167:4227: 251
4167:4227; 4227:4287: 254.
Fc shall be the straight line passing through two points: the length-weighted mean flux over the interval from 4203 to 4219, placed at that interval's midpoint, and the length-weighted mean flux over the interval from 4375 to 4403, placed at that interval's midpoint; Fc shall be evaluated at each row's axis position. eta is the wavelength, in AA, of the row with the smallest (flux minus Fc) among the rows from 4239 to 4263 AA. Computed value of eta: 4241 AA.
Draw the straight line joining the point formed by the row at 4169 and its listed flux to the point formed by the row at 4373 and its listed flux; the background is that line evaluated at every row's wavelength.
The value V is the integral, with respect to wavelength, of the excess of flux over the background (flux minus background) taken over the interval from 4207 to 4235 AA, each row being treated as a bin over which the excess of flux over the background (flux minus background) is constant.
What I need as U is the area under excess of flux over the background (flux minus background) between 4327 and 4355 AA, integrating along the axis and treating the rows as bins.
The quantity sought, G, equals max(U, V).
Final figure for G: -495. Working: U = -975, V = -495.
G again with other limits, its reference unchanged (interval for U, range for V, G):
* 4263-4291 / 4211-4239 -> -520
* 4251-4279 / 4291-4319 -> -445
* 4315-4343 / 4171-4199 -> -731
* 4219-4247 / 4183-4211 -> -514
